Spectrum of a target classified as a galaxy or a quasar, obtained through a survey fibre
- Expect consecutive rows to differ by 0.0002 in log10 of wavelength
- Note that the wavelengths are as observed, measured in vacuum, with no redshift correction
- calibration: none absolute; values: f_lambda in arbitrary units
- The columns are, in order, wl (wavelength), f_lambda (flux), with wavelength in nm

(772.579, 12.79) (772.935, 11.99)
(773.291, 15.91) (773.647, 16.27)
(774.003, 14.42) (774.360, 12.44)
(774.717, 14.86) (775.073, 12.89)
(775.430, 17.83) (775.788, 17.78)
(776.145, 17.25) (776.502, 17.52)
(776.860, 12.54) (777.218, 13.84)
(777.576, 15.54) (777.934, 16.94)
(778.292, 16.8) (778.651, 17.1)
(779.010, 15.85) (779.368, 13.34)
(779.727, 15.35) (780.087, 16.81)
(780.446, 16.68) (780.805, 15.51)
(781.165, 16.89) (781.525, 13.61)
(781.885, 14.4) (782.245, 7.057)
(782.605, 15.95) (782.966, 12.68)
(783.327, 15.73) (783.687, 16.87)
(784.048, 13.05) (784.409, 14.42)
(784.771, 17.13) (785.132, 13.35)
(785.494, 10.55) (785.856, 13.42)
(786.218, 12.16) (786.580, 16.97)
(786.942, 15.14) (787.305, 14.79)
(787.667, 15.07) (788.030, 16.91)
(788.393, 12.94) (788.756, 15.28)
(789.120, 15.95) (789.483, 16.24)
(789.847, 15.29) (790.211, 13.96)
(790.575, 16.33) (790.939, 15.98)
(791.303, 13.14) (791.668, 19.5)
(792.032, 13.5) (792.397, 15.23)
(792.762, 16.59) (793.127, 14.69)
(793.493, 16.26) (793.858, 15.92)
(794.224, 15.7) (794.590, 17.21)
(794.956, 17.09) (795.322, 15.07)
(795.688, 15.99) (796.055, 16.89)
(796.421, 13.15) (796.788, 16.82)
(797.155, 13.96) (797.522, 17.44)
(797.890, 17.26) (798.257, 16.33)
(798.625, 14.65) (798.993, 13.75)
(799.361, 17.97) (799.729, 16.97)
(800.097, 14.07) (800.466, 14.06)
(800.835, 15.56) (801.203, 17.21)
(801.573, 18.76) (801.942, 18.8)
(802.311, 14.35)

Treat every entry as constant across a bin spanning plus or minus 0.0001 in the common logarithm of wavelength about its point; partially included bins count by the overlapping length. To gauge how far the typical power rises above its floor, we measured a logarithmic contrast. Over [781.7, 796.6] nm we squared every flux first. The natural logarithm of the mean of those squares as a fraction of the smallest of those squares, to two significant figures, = 1.5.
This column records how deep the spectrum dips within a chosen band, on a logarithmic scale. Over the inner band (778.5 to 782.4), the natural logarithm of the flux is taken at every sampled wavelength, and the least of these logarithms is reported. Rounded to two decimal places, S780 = 1.95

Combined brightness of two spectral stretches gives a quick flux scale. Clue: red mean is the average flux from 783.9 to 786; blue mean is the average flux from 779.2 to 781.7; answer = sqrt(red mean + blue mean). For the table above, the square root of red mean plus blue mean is 5.40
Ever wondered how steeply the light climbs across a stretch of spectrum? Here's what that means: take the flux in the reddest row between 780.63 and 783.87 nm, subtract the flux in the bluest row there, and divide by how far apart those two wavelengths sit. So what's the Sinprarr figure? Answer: 0.5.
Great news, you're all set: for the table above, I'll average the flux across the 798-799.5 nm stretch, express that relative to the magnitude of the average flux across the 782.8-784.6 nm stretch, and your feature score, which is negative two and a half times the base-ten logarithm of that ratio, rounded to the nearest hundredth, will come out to -0.08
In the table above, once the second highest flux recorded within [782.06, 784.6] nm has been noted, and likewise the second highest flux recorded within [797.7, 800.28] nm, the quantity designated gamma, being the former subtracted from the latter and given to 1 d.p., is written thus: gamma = 1.3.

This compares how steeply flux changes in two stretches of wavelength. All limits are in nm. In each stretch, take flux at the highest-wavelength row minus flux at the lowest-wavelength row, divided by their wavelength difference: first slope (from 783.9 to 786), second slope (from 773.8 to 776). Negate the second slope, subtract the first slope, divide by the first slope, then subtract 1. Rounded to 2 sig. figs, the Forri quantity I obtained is -11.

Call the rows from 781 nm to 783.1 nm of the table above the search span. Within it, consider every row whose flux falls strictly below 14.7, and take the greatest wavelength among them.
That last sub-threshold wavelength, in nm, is 782.966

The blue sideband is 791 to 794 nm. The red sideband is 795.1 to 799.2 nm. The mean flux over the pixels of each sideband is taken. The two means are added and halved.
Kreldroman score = 15.6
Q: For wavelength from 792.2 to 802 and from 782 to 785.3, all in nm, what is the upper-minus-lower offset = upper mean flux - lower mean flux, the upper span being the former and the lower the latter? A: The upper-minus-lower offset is 2.0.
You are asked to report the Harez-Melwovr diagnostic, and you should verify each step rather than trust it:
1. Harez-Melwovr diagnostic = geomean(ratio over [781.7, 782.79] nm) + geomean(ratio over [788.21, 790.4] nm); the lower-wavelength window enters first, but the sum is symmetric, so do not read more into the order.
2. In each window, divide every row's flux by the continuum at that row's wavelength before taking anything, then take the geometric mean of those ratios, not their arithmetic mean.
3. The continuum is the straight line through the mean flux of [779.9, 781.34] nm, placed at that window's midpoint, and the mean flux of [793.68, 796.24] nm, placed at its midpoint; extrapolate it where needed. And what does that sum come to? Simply 1.63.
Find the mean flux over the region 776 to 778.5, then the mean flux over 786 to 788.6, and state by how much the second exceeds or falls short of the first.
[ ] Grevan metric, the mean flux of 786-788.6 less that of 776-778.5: -0.9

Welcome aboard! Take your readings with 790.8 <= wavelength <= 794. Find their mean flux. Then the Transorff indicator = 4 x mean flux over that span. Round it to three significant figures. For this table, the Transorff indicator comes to 62.6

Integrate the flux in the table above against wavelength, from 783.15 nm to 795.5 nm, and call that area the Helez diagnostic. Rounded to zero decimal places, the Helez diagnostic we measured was 188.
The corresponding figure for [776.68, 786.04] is 137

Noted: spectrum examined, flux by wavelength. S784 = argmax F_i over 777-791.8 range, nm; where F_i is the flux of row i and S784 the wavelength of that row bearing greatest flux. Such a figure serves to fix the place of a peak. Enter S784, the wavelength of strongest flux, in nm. 791.668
